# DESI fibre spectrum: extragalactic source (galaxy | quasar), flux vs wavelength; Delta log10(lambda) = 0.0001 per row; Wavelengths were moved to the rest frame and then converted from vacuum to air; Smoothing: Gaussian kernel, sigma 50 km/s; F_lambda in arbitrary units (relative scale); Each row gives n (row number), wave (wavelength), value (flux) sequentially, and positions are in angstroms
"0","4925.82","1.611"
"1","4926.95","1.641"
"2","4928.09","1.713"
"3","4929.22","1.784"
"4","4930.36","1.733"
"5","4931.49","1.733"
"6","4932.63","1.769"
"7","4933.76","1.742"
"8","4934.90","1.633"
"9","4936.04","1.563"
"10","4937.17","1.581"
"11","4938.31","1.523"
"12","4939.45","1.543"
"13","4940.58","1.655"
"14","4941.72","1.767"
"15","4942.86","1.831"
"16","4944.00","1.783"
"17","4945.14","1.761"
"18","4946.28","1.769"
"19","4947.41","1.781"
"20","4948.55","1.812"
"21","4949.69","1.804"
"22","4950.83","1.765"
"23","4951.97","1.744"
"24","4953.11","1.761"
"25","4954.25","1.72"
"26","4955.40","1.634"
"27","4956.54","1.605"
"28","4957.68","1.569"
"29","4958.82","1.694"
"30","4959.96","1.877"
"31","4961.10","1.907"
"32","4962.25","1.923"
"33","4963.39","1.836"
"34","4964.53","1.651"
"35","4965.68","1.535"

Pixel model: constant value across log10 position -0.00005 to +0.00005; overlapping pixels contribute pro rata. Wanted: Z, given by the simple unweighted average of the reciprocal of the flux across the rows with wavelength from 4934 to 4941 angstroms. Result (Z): 0.632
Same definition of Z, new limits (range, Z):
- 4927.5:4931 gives 0.574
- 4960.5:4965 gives 0.549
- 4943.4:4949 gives 0.561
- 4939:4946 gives 0.582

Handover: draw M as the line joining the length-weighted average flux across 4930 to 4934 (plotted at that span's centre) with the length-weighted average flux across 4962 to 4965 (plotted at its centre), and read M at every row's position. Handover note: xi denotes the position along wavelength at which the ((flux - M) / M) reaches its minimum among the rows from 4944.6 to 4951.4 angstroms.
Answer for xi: 4950.83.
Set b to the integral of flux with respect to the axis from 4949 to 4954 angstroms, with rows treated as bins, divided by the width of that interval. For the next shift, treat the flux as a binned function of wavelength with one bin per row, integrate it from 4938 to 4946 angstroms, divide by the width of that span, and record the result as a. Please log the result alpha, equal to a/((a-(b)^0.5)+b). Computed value 0.796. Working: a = 1.70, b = 1.767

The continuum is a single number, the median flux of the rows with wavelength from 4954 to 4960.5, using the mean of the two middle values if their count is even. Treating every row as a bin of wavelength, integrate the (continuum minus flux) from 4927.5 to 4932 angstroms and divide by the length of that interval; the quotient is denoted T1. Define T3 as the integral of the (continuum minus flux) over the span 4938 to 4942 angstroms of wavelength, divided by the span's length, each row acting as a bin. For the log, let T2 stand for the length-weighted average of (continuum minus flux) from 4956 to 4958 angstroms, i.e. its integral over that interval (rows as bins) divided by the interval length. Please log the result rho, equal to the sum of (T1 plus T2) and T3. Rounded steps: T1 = -0.076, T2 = 0.08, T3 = 0.05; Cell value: 0.04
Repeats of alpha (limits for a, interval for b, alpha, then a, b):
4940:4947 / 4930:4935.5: 0.812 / 1.76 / 1.721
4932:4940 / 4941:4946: 0.785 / 1.62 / 1.778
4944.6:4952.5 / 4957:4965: 0.800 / 1.78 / 1.780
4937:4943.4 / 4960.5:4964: 0.763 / 1.65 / 1.886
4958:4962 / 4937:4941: 0.851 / 1.82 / 1.573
